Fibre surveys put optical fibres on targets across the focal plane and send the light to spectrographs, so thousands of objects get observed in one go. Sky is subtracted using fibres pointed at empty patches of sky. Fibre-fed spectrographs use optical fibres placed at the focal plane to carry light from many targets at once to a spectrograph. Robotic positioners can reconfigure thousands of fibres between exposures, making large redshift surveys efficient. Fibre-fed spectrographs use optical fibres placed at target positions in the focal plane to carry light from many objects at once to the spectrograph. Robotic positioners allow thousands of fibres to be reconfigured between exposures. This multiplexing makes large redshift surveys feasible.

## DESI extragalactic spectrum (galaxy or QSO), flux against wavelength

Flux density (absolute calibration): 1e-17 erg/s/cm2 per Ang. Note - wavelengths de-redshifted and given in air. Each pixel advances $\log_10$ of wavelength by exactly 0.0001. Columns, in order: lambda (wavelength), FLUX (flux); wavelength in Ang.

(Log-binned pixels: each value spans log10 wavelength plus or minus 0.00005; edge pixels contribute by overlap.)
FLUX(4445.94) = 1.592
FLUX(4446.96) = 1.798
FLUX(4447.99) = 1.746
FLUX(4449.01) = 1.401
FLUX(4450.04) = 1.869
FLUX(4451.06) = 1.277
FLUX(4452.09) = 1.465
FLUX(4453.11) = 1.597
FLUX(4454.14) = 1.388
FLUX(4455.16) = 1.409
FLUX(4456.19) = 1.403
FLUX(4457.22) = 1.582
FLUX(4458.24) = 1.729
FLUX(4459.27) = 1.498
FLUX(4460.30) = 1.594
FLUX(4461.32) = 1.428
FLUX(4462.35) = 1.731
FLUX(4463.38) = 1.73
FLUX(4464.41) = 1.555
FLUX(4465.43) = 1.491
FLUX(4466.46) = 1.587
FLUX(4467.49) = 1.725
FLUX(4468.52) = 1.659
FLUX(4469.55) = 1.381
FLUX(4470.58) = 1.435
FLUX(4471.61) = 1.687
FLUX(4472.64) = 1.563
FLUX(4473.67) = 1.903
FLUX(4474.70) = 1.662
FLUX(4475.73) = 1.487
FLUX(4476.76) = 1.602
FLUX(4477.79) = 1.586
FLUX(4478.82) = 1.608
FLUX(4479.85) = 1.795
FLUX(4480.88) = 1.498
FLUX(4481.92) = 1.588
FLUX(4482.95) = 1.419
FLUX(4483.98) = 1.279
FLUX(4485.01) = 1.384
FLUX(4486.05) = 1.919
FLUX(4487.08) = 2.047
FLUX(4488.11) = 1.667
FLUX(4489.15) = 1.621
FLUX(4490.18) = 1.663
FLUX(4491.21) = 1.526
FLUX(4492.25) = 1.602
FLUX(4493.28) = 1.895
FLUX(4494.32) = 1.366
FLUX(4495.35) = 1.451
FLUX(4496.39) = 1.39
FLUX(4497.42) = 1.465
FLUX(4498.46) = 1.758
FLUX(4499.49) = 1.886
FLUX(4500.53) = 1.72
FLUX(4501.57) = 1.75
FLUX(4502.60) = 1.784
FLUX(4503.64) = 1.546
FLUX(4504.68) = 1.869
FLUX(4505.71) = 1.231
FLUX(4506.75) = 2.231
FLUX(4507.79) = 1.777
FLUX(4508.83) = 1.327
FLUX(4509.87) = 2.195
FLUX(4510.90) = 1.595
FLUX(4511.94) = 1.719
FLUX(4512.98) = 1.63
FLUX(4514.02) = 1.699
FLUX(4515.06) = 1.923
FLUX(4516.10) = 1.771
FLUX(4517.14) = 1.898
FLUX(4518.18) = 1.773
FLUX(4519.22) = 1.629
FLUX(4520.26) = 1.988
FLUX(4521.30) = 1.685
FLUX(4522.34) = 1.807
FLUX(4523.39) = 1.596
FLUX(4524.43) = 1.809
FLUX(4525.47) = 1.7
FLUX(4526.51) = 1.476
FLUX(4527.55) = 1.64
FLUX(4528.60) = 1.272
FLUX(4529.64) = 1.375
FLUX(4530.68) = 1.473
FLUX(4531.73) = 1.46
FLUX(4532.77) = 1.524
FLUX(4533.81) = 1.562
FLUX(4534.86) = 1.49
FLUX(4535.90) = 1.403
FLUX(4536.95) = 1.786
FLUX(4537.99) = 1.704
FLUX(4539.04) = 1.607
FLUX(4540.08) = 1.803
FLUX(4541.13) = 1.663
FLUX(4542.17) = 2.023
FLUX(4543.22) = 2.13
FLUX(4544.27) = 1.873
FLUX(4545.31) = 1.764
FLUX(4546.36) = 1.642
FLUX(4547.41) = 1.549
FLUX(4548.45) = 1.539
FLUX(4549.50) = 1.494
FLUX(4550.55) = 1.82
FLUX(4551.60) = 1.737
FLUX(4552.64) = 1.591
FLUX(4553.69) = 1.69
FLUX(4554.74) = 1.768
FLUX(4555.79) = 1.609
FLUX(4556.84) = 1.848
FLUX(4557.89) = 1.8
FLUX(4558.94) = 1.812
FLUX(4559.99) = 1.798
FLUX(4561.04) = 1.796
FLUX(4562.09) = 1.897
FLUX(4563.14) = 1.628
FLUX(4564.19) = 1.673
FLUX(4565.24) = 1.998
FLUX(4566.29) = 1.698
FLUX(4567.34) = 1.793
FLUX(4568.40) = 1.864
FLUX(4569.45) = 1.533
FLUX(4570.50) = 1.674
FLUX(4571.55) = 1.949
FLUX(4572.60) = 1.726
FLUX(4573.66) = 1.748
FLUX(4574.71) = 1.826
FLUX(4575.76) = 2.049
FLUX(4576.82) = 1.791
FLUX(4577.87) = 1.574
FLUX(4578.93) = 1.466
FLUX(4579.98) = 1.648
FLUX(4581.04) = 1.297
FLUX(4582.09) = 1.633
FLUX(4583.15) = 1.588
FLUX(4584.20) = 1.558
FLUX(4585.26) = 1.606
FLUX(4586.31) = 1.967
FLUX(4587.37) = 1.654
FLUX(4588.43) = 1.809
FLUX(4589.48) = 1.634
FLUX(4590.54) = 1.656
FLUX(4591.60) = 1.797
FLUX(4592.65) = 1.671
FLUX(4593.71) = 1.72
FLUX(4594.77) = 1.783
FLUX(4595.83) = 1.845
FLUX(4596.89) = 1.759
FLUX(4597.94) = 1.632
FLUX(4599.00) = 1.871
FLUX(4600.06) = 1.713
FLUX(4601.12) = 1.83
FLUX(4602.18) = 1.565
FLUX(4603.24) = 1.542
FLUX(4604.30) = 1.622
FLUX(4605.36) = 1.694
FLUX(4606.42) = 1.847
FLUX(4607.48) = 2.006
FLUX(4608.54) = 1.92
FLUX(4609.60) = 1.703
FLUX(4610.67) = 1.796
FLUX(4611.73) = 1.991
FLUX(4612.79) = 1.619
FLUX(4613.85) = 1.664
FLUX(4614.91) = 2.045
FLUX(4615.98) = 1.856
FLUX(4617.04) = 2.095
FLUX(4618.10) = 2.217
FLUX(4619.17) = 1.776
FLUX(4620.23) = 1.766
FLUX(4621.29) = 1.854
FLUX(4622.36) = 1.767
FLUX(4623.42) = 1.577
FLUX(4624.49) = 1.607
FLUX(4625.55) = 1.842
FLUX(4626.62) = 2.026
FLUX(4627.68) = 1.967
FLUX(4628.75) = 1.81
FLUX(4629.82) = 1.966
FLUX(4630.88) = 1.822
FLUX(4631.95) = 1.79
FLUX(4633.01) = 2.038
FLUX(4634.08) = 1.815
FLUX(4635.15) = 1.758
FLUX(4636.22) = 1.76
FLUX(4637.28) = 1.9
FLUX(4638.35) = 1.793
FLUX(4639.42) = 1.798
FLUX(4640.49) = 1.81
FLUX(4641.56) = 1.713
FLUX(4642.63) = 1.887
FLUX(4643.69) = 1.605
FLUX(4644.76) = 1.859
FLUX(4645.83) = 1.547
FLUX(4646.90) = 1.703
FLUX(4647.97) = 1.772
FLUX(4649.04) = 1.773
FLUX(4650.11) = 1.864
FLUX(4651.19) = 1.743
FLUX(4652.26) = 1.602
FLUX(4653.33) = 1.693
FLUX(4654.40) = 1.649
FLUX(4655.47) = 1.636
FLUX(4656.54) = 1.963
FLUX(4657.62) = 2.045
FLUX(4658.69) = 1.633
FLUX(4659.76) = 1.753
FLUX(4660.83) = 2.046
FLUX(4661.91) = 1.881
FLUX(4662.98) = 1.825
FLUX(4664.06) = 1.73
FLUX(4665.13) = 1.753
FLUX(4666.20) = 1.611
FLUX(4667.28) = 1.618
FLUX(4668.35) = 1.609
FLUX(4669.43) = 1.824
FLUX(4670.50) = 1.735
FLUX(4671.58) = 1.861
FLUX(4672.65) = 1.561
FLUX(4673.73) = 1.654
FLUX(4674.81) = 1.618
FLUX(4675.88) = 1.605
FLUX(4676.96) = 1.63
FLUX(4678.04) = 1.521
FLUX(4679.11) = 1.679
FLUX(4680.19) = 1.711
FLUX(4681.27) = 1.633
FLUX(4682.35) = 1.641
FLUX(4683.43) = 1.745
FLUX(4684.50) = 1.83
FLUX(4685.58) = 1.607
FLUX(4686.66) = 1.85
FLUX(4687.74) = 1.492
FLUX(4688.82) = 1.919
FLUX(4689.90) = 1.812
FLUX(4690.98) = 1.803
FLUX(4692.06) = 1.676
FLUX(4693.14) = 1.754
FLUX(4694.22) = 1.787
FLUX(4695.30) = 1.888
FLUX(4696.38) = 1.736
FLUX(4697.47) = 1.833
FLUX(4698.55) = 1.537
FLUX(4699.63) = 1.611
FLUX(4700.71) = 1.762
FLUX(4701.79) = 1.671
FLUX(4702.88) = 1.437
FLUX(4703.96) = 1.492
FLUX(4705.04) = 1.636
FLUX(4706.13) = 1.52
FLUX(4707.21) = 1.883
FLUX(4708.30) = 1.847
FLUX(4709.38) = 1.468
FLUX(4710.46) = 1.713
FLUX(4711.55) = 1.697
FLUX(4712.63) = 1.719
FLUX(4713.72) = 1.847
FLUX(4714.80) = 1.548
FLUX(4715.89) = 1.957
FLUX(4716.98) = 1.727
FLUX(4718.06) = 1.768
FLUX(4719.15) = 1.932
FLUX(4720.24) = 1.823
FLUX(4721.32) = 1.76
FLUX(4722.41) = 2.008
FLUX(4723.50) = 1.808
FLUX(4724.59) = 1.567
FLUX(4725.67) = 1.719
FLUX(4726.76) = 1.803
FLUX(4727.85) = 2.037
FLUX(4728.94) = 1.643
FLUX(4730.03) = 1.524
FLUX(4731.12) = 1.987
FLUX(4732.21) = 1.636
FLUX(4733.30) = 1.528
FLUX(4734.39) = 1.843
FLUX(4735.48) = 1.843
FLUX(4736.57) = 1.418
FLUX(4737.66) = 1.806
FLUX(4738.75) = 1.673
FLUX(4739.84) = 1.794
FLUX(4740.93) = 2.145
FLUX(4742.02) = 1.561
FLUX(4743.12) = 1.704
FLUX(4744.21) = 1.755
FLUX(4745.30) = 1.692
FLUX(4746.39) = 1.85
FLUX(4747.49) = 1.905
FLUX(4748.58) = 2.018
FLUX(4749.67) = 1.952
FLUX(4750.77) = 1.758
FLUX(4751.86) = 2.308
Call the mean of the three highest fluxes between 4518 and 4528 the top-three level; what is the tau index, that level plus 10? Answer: 11.9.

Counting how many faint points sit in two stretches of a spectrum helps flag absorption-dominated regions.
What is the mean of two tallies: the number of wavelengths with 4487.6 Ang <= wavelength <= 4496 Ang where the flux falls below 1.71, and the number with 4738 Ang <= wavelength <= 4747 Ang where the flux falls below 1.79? 6.0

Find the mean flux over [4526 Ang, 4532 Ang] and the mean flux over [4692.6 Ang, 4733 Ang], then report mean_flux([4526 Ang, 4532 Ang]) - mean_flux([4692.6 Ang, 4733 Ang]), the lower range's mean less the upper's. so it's -0.283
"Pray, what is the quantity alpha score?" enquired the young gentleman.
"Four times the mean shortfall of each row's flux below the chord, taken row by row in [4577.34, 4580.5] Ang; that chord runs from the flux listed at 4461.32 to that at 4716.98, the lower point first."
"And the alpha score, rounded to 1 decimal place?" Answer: 0.0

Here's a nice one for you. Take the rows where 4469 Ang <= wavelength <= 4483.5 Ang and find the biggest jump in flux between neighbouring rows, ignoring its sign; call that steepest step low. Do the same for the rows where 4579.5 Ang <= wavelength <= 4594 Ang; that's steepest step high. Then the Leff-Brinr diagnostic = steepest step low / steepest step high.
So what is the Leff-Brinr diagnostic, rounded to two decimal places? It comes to 0.94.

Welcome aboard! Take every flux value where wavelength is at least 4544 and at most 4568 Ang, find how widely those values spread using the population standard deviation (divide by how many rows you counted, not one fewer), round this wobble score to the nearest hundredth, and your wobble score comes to 0.12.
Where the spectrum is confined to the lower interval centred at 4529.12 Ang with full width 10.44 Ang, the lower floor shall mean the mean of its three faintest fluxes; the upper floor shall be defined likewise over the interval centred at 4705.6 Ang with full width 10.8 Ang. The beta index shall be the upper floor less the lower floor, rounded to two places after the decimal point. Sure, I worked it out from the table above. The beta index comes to 0.10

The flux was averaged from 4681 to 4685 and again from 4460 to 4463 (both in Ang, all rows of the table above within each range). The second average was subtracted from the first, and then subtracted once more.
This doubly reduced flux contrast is -1.46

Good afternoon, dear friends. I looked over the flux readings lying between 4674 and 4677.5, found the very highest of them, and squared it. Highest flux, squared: 2.66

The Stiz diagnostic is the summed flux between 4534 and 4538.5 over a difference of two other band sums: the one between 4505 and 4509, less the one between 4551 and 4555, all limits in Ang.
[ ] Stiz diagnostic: -29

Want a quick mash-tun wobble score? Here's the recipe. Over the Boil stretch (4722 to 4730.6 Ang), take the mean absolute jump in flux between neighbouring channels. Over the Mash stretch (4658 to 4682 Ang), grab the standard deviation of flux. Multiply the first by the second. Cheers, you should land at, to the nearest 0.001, 0.025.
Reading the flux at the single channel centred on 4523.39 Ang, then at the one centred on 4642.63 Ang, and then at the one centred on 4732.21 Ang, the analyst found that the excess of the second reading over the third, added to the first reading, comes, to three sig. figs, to 1.85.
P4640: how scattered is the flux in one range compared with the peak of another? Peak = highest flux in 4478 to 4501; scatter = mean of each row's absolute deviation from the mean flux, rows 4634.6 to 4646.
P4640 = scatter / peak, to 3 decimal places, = 0.040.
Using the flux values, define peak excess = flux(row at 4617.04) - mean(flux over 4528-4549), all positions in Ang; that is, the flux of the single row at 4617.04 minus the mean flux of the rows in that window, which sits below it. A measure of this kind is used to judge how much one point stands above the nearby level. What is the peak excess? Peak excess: 0.46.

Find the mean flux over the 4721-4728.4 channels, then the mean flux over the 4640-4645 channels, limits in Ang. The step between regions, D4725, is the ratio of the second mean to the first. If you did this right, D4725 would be 0.98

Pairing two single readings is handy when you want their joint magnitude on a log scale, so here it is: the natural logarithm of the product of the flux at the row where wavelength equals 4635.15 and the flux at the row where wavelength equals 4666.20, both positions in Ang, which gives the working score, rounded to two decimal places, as 1.04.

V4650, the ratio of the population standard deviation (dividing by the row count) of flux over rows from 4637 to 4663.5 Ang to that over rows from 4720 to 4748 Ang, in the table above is 0.77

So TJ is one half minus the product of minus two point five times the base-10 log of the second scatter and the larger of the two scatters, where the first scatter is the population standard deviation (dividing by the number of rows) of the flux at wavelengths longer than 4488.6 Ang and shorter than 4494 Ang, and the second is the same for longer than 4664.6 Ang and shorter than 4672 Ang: 0.18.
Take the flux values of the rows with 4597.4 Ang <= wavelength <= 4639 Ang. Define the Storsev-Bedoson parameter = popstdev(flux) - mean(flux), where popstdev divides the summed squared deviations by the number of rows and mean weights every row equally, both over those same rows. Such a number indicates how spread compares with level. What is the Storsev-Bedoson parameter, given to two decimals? -1.66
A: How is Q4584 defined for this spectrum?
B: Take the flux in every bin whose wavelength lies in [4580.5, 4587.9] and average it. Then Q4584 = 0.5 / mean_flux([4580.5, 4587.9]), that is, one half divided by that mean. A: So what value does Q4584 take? 0.310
